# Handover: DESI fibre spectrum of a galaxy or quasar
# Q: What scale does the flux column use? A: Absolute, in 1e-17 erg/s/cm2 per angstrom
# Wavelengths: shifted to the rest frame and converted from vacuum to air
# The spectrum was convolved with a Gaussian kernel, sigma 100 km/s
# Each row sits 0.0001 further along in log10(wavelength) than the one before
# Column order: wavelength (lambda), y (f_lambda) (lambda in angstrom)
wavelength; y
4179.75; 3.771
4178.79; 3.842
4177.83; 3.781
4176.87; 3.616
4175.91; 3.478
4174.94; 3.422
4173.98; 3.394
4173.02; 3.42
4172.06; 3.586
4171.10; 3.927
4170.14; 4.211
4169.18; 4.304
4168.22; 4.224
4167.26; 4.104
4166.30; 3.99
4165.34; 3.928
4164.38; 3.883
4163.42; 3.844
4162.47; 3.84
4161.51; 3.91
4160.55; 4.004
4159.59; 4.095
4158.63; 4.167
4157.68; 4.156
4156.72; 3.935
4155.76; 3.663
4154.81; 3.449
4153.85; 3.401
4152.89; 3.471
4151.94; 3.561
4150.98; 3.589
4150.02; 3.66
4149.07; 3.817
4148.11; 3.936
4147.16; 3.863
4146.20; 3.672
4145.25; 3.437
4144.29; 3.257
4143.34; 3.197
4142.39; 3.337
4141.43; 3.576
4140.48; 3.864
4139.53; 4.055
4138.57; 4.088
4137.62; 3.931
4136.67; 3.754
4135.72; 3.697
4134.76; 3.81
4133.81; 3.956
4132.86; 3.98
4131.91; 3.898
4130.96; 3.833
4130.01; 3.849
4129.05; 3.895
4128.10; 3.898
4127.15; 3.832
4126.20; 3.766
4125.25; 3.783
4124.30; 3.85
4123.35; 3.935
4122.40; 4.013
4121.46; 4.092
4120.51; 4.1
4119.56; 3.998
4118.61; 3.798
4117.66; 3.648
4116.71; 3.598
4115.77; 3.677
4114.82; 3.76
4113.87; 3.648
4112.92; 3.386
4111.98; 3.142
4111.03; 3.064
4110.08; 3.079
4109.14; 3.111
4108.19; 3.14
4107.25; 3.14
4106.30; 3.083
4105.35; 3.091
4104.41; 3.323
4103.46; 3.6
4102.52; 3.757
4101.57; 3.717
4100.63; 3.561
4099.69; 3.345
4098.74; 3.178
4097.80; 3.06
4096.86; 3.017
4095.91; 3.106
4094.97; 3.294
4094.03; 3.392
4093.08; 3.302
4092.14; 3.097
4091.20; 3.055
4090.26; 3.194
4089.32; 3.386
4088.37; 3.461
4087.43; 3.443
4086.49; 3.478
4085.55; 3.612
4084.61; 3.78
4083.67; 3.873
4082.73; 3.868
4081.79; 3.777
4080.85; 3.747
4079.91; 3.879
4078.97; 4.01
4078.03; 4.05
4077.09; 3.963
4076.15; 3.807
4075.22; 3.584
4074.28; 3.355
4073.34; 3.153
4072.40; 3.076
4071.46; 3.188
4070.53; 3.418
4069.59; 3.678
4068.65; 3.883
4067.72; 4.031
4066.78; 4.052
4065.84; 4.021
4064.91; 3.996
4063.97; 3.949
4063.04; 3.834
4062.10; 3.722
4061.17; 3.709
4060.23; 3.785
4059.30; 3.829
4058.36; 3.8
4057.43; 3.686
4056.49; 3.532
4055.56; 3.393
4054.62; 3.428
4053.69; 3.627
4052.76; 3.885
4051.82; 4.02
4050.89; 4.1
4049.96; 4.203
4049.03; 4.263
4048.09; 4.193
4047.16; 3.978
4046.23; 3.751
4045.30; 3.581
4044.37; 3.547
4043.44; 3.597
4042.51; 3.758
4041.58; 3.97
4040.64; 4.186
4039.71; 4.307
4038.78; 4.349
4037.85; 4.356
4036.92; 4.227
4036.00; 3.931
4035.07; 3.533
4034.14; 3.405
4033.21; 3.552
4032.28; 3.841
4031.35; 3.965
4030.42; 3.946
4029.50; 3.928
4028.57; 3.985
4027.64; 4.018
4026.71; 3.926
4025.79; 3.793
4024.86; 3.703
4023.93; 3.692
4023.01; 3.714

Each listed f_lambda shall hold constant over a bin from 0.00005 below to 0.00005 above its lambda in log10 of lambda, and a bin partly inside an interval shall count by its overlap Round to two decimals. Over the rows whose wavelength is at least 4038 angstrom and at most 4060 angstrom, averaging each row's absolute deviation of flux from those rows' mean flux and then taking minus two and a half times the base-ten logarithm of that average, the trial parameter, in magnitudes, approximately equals 1.50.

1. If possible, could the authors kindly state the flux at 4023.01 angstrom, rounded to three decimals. 3.714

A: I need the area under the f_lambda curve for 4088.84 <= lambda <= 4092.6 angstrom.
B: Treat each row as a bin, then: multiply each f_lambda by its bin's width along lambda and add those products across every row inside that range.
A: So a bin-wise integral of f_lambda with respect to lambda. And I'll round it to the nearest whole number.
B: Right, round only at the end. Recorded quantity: 12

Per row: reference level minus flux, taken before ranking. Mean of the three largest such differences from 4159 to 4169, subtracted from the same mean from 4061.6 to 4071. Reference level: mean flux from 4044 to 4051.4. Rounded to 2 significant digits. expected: 0.25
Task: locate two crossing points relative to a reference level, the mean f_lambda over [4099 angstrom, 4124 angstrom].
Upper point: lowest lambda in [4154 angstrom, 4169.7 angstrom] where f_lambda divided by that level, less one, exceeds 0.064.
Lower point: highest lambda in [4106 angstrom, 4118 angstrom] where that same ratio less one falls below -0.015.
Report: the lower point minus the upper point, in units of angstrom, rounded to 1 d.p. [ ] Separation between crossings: -43.8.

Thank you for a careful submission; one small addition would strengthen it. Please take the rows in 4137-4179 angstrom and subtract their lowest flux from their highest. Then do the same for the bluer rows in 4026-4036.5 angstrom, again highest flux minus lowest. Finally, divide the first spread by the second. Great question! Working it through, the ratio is 1.8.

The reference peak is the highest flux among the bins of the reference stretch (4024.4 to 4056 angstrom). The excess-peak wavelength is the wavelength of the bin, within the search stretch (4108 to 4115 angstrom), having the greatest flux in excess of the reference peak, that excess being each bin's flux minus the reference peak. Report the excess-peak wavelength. 4114.82 angstrom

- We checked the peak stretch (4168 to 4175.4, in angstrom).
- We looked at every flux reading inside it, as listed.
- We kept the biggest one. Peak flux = 4.304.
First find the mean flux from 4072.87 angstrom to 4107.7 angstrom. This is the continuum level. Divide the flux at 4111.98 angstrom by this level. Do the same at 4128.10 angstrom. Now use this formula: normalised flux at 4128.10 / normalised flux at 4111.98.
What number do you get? 1.2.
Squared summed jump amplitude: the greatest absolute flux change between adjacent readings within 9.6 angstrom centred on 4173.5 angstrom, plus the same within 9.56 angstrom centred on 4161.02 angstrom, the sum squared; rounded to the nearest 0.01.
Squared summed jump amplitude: 0.32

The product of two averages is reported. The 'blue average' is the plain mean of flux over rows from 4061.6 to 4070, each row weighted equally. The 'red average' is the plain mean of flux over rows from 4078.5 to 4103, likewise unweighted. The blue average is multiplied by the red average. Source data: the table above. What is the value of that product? 13.6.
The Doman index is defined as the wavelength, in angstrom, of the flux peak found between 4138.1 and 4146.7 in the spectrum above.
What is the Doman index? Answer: 4138.57 angstrom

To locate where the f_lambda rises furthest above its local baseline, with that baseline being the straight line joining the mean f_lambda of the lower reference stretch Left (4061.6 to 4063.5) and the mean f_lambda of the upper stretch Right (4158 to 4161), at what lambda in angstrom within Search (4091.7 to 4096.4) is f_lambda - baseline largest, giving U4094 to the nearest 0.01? 4094.03 angstrom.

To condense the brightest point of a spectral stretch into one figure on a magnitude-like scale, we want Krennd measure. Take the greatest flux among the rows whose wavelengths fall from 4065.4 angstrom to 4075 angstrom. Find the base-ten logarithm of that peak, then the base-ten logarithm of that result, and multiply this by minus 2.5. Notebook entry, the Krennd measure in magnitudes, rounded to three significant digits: 0.541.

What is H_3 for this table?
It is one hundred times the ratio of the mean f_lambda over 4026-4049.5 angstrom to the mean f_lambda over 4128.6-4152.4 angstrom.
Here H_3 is 105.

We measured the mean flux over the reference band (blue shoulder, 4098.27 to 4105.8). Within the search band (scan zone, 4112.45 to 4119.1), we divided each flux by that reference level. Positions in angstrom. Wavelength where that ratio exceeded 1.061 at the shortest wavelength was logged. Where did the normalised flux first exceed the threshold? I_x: 4114.82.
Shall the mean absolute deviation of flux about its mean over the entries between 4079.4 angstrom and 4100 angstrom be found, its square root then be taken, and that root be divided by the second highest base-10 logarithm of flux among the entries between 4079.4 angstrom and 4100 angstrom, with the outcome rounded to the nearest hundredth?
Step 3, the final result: 0.84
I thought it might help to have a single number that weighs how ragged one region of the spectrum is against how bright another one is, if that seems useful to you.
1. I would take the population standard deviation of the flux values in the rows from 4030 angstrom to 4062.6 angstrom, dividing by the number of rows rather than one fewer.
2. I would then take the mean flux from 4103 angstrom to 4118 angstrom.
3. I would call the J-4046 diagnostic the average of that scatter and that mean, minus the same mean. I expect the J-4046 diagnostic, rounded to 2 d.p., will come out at -1.53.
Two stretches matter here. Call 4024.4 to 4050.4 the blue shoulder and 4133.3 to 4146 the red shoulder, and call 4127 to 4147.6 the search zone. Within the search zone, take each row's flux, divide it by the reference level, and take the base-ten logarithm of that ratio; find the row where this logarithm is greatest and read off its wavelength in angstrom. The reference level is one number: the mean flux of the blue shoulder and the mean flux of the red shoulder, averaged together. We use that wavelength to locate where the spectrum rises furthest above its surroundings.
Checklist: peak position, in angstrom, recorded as 4138.57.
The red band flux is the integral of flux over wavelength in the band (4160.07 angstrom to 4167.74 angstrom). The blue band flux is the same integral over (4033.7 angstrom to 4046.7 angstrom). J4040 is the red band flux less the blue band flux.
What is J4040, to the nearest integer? -20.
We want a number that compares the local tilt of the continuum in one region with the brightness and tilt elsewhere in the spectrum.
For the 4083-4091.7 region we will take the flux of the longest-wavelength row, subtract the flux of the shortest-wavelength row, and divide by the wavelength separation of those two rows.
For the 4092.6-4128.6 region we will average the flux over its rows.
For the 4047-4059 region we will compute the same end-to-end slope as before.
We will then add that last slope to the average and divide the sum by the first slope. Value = -32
